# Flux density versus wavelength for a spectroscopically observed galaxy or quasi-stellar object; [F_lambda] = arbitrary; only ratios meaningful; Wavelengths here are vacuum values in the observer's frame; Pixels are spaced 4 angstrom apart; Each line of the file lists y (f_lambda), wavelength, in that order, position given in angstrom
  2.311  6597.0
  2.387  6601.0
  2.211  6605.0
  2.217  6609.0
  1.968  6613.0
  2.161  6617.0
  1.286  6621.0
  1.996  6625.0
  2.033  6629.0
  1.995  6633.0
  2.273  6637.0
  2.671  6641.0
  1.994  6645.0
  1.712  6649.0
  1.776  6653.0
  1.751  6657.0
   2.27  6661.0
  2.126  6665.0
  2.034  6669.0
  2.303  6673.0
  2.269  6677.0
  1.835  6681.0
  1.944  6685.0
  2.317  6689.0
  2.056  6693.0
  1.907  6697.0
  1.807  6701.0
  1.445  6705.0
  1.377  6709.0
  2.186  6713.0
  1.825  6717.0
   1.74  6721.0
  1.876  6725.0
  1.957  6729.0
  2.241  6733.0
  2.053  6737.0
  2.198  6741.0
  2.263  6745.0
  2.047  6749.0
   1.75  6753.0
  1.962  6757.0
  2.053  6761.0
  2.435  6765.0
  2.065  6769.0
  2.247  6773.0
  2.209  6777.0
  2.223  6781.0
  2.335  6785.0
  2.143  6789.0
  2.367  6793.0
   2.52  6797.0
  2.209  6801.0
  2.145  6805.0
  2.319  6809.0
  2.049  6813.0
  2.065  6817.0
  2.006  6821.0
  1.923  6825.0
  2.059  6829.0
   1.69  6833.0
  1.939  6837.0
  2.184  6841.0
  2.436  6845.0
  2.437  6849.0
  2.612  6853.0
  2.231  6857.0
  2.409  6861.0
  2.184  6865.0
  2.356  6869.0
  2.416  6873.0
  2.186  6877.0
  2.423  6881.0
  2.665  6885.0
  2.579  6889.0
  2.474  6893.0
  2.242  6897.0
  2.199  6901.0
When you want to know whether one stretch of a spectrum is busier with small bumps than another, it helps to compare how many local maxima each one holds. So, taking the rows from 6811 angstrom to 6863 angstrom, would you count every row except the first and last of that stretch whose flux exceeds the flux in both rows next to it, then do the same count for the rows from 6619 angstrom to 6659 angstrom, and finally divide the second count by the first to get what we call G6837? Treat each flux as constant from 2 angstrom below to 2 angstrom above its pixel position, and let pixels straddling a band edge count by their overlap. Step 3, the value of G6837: 1.00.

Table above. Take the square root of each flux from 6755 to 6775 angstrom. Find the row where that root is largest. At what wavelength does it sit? 6765.0 angstrom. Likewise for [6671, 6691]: 6689.0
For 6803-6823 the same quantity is 6809.0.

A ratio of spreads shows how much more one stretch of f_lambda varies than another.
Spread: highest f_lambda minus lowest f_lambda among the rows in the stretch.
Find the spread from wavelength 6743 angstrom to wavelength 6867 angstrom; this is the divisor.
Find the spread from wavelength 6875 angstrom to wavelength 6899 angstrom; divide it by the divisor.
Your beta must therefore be 0.52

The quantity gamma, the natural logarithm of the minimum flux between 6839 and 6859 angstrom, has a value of 0.78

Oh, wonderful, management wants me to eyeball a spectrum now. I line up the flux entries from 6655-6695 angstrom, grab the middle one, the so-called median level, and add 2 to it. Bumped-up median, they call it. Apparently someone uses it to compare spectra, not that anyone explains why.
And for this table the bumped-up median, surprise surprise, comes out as 4.09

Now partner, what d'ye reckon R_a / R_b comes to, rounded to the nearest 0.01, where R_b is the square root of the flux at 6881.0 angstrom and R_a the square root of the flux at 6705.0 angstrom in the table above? 0.77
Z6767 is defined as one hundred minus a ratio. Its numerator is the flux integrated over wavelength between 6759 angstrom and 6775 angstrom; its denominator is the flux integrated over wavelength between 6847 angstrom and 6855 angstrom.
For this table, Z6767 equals 98.3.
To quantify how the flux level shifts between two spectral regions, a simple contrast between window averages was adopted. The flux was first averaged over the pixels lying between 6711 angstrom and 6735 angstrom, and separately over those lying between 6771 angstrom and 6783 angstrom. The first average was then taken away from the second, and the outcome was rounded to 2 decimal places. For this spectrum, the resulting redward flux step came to 0.26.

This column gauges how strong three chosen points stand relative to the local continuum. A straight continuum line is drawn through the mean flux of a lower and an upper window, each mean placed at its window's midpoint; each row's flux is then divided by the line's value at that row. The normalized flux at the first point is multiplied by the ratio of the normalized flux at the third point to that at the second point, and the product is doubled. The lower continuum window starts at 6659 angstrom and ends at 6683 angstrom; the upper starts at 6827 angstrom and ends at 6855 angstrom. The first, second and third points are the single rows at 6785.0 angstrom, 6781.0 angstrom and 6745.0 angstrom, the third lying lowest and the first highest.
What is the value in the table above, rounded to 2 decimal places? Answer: 2.20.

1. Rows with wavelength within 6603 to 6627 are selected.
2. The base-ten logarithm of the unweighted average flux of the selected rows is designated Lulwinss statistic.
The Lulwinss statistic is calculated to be 0.295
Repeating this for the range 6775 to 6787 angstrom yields 0.353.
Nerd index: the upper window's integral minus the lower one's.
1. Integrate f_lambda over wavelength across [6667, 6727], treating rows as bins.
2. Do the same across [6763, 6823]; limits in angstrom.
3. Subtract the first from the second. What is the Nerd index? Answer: 17.7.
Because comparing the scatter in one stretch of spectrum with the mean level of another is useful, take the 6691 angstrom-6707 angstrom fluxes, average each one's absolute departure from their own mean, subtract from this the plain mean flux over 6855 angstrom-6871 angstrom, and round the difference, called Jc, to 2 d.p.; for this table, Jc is -2.12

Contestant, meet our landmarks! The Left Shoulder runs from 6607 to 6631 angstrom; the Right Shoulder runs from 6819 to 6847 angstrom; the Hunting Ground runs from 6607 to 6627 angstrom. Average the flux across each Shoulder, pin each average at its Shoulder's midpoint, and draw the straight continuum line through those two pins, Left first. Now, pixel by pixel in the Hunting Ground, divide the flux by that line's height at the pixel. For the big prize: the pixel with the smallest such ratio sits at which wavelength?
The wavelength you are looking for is 6621.0 angstrom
